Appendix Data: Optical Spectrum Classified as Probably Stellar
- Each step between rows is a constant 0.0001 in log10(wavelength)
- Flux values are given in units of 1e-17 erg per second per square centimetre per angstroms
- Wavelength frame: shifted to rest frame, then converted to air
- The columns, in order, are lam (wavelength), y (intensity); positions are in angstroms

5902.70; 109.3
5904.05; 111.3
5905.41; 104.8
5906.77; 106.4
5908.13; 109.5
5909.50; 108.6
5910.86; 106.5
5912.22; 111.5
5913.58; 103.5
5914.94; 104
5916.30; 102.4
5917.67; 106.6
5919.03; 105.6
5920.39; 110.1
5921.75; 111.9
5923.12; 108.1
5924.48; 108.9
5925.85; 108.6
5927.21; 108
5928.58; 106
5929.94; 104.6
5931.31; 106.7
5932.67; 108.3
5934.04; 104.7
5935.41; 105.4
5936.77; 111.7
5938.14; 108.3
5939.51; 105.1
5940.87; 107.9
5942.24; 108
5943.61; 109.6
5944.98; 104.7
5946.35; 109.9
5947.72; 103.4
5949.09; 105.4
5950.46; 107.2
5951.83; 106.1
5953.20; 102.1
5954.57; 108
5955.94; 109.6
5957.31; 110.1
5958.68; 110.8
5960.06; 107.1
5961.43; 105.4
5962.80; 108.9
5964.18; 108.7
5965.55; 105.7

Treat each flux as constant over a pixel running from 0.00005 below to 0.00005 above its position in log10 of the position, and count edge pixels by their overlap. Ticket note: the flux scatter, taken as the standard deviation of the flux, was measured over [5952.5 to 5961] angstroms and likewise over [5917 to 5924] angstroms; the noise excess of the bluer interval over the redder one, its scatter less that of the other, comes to -0.6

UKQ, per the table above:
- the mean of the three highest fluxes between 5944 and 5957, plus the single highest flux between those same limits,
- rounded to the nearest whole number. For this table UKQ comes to 219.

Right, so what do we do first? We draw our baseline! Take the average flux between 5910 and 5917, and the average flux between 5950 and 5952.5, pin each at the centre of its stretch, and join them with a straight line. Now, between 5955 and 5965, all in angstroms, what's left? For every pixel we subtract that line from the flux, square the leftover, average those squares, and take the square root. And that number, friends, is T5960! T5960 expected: 2.5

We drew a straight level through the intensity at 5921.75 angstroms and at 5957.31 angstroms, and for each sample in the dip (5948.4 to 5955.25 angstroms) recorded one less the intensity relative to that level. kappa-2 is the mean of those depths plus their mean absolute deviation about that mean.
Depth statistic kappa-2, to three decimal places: 0.057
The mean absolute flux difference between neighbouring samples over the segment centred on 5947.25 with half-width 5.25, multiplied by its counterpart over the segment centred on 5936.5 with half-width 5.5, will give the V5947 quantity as 10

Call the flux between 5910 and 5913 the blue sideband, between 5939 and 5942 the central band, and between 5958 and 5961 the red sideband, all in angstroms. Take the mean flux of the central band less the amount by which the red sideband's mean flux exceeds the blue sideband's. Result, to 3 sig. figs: 107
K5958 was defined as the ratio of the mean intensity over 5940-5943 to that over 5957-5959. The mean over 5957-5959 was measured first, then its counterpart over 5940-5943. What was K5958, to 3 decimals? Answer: 0.977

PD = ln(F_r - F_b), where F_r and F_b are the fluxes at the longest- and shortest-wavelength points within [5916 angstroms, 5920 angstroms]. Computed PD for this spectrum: 1.16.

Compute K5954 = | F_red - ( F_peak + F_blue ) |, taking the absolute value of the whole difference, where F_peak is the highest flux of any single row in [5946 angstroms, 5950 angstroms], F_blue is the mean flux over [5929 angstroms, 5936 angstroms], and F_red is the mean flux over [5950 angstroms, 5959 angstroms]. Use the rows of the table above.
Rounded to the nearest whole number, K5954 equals 108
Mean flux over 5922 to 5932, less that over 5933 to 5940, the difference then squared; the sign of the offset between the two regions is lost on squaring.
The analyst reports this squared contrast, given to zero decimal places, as 0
